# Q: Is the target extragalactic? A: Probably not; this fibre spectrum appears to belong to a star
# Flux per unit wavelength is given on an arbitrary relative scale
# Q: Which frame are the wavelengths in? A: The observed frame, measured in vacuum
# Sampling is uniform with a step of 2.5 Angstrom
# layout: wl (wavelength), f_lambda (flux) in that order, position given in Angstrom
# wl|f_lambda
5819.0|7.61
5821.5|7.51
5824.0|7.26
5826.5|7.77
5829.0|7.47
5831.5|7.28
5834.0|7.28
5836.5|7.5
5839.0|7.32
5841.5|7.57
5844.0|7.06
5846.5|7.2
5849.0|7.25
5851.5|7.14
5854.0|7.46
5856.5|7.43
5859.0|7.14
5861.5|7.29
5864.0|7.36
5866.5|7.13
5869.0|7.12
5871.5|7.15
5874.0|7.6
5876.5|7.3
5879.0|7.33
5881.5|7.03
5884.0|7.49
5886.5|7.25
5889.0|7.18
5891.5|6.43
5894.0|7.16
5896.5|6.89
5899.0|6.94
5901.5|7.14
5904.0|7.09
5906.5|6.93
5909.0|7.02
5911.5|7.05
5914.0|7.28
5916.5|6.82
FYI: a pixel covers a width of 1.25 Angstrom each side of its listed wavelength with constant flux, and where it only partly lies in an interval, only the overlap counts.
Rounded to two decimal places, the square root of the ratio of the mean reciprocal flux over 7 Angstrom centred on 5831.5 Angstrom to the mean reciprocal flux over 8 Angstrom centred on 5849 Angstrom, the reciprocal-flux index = 0.99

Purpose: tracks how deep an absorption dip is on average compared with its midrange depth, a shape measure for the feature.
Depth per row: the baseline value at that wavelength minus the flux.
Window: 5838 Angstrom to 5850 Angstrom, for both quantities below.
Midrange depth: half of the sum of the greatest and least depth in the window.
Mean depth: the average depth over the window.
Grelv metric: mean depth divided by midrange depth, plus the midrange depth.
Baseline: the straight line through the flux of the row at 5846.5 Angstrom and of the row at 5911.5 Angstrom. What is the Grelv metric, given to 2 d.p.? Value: 0.59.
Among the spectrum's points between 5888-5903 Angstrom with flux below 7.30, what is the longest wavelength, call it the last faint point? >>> 5901.5 Angstrom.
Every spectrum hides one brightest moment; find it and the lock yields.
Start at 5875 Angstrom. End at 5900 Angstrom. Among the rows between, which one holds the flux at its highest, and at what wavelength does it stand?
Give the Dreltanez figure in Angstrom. 5884.0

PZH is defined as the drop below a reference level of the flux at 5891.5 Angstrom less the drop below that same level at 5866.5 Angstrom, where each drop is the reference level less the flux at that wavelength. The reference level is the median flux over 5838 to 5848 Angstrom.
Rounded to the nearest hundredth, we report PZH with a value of 0.70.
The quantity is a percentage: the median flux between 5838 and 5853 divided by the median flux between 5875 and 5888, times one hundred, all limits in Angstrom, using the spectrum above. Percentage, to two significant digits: 99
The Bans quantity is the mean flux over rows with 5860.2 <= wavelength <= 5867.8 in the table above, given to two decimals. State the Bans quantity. 7.26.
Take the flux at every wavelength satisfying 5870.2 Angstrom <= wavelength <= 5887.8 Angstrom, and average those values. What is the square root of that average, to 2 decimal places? 2.70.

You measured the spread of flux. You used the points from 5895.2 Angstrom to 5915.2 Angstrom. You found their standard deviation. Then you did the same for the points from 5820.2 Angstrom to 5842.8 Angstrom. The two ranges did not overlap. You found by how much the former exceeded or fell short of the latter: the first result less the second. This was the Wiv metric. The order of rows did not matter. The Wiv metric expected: -0.04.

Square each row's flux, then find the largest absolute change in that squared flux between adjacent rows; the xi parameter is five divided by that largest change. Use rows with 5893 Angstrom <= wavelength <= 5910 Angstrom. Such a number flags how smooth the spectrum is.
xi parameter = 1.3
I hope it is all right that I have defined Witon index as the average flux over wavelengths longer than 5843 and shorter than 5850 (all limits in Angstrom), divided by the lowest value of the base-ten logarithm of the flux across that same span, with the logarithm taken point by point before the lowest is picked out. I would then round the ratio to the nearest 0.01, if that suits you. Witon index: 8.45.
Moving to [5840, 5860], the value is 8.58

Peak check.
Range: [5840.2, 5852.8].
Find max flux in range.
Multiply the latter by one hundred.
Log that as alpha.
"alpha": 757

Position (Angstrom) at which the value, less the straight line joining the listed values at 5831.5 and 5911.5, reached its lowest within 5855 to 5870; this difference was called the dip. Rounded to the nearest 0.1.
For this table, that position 5859.0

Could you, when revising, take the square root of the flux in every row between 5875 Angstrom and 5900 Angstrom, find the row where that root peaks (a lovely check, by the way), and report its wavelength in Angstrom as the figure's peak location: 5884.0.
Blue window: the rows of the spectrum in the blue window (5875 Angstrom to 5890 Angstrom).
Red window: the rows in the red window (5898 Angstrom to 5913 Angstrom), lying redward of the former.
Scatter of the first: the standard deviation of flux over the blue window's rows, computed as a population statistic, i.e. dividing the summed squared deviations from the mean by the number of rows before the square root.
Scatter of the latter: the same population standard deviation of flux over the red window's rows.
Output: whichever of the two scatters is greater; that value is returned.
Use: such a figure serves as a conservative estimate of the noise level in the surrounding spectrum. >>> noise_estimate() 0.14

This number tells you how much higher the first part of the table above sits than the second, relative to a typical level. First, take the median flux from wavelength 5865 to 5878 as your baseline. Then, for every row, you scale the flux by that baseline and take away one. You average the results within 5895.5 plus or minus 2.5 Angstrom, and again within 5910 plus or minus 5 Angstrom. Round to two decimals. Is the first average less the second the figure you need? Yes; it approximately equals -0.01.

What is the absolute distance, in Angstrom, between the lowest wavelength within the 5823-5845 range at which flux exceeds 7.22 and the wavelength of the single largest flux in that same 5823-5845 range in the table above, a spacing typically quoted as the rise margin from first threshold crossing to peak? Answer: 2.5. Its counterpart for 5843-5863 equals 5.0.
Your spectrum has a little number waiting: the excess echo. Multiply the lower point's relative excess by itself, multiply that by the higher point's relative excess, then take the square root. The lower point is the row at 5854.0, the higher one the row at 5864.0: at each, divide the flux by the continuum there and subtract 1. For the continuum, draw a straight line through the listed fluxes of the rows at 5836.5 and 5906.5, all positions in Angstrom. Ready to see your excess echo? 0.001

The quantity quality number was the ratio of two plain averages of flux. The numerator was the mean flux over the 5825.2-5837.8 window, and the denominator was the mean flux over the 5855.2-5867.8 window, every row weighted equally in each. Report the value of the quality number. 1.03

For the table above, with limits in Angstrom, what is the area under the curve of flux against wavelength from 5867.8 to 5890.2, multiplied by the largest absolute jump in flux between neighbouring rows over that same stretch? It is 75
